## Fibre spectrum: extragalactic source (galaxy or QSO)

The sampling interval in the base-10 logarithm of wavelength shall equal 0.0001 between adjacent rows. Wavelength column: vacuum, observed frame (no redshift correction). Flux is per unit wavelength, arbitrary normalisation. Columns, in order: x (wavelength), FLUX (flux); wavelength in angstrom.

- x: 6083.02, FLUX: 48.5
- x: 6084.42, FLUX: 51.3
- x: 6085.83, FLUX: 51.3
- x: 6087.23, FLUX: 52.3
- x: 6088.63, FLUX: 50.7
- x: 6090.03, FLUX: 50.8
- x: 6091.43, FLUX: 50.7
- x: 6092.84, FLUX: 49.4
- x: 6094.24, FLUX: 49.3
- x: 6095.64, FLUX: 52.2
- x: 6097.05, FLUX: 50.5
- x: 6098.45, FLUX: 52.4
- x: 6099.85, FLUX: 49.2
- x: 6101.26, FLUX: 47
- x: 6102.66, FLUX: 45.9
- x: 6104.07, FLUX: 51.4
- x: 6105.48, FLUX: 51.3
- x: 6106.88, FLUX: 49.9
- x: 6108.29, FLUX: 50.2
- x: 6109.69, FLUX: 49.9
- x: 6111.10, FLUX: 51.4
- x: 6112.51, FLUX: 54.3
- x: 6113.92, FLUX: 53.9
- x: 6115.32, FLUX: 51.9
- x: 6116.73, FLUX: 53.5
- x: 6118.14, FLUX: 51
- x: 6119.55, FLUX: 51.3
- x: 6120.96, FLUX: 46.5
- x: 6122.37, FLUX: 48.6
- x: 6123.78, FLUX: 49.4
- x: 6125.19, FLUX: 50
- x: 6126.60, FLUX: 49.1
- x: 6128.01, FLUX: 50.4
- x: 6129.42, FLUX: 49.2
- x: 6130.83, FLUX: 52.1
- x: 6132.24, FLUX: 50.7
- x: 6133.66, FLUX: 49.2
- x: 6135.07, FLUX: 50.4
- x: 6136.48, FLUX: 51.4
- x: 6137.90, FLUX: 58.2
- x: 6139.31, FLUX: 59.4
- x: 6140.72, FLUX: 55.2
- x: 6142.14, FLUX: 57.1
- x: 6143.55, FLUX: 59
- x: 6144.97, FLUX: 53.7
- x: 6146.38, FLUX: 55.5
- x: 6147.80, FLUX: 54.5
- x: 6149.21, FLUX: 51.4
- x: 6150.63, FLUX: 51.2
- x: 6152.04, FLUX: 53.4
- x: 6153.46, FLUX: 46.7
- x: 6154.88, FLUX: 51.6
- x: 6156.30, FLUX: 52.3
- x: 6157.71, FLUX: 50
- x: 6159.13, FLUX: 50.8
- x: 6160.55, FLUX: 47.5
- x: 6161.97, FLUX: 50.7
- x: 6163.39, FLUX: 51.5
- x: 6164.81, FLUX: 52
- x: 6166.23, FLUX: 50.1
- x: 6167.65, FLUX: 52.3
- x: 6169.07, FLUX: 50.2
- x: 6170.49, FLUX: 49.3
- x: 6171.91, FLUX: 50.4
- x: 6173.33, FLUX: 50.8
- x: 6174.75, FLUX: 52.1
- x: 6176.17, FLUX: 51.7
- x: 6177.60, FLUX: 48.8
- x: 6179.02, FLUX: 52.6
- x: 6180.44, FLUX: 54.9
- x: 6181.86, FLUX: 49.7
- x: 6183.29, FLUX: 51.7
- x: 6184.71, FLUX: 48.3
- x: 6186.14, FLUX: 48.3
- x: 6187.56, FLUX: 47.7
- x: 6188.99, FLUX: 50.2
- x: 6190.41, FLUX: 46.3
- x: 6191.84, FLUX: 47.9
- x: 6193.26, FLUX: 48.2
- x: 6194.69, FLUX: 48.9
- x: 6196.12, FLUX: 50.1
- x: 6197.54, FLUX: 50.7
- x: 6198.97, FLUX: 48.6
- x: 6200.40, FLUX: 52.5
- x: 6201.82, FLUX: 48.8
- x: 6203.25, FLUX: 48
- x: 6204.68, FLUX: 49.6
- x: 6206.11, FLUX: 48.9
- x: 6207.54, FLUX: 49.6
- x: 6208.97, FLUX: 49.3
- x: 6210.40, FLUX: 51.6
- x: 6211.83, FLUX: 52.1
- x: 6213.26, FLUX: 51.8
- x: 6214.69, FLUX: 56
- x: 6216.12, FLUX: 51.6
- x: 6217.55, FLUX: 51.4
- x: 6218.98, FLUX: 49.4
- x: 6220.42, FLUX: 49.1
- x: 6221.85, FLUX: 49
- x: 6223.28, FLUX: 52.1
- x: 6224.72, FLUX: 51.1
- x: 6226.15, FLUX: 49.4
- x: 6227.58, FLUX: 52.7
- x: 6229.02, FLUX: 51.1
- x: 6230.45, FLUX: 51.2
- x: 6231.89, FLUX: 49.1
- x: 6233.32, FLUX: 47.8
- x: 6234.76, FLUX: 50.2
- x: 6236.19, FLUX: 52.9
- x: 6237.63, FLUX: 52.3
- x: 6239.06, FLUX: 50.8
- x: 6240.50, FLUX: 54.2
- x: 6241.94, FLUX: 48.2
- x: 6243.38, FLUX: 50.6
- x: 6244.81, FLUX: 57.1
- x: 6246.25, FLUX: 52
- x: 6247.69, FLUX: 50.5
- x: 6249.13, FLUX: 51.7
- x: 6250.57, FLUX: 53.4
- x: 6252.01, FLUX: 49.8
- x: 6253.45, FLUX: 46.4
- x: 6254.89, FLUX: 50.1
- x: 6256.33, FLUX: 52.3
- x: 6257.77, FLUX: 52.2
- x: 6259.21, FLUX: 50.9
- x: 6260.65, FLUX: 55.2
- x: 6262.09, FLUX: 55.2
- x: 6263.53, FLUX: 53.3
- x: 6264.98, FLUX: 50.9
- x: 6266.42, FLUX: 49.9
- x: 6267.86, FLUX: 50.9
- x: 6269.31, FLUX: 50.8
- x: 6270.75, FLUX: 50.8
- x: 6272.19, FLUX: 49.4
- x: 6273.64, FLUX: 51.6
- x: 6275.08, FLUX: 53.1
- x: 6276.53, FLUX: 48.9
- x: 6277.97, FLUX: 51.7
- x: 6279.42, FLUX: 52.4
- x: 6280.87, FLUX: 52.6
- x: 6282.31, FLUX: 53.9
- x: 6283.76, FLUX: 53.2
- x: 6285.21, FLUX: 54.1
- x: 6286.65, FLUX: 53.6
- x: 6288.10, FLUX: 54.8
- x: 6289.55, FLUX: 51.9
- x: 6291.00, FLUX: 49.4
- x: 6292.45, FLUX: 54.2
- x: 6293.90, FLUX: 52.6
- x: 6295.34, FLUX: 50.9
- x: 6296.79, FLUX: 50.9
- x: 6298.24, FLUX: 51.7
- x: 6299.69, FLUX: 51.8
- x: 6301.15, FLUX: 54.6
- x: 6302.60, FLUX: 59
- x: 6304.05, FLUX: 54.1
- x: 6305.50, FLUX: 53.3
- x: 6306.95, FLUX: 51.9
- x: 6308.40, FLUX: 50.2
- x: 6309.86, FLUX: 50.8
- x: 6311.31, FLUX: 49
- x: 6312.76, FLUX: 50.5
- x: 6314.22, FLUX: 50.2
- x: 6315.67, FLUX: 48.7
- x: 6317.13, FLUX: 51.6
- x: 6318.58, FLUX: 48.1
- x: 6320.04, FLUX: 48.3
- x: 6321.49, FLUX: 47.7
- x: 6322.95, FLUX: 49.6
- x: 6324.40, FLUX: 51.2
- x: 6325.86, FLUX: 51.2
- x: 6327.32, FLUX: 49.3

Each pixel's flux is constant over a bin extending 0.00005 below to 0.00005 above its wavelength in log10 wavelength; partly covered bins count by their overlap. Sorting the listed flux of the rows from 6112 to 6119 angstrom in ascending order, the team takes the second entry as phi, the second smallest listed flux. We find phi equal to 51.9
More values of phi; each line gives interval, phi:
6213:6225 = 49.1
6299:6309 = 51.8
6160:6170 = 50.1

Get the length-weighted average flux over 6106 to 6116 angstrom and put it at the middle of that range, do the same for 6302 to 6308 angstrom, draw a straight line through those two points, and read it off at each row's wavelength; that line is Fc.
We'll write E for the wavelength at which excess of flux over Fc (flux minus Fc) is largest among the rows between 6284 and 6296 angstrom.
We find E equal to 6288.10 angstrom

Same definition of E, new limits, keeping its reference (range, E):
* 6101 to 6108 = 6104.07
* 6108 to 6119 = 6112.51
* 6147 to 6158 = 6147.80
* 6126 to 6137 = 6130.83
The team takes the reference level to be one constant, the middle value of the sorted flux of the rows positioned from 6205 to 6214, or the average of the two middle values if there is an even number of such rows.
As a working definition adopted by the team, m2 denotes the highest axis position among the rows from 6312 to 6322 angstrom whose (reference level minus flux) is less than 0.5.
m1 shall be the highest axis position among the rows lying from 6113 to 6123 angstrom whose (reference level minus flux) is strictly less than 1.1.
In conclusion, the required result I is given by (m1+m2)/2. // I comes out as 6218.3 angstrom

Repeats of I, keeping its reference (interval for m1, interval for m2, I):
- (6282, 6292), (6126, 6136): 6212.3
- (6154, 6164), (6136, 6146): 6154.2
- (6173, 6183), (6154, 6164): 6172.6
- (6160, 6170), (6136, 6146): 6157.0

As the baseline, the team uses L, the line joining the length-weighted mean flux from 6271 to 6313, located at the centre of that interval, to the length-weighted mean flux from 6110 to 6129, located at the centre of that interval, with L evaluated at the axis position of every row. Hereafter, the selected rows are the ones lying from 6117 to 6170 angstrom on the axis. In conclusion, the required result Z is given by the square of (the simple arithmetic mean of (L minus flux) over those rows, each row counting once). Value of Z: 0.5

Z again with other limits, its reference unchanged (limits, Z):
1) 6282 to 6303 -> 0.7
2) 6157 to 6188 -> 0.6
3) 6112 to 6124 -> 0.1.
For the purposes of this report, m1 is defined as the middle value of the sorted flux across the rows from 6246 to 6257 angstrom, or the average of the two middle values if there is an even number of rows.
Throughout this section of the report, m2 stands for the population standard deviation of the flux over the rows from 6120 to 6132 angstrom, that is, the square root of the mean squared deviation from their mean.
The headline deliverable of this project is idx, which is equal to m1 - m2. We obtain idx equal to 49.6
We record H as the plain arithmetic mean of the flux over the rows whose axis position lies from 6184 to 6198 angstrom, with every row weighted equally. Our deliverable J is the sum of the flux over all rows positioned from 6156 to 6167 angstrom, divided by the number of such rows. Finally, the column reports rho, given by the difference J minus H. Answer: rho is 2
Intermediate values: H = 48.7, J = 50.6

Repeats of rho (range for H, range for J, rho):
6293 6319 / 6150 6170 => -1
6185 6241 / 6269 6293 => 2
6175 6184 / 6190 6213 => -2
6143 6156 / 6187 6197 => -5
